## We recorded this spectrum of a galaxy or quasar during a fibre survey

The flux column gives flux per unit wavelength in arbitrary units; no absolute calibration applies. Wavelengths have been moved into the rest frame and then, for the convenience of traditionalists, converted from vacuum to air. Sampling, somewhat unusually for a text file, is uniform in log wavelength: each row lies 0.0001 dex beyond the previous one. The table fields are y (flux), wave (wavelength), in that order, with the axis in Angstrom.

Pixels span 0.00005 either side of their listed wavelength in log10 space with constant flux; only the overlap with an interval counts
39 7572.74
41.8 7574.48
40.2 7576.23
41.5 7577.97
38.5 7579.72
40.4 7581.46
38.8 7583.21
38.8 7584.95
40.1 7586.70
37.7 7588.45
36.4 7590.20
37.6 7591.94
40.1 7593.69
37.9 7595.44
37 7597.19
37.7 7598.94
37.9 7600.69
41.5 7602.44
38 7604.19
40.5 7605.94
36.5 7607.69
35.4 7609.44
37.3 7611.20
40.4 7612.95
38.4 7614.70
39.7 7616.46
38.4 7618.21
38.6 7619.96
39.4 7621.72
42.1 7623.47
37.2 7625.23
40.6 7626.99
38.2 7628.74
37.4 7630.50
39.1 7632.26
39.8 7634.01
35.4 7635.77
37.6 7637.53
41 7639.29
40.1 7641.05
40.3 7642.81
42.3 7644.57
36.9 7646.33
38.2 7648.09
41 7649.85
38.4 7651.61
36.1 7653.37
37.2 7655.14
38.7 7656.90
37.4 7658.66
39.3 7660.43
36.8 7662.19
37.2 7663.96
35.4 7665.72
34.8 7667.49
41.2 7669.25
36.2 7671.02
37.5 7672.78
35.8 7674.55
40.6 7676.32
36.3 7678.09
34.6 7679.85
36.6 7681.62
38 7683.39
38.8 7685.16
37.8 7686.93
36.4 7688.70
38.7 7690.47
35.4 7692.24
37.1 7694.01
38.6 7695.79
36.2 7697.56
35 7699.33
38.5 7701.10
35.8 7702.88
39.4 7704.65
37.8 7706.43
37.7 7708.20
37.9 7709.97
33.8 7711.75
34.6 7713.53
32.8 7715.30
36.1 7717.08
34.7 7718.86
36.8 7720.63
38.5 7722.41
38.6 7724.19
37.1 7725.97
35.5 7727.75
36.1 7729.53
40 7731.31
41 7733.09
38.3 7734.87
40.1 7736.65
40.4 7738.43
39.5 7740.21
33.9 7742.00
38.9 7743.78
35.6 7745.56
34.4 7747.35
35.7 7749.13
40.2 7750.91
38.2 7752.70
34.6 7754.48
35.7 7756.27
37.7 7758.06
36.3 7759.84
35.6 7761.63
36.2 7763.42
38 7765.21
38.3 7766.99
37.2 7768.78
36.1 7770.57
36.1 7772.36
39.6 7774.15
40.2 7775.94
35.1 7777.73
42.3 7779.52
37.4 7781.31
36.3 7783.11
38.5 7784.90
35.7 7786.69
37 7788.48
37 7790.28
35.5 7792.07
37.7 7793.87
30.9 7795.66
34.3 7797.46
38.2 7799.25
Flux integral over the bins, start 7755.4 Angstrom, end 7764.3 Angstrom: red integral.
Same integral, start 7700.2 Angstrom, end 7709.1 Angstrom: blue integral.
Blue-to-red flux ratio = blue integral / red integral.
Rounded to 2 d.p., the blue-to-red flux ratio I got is 1.04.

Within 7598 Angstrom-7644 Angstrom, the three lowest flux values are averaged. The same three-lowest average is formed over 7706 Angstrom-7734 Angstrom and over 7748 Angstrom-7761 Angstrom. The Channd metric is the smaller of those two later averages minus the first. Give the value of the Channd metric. -2.03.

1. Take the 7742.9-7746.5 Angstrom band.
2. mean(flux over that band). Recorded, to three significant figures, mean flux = 37.2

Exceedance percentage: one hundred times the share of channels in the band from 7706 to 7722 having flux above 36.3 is 44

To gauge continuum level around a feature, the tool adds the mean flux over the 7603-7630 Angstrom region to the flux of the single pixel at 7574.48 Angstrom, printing 80.5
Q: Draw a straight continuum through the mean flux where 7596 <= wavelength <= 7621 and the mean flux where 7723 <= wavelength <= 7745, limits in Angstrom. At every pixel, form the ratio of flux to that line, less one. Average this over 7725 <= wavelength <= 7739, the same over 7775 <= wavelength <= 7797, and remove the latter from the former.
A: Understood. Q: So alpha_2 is 0.04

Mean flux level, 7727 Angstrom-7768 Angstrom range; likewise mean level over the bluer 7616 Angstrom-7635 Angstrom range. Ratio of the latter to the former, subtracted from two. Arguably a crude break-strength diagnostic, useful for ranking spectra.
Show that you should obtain 0.954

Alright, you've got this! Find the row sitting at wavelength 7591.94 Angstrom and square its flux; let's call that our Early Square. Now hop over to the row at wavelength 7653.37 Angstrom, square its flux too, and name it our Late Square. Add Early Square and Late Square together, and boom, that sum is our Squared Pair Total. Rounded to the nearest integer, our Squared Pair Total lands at 2717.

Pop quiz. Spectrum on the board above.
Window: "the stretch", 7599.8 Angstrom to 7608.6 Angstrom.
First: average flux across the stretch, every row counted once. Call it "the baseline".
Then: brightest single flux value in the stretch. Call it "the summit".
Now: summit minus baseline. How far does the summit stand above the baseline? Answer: 2.6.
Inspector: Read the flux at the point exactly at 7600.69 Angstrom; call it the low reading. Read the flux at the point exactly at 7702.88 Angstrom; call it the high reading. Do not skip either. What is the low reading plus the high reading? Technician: 73.7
